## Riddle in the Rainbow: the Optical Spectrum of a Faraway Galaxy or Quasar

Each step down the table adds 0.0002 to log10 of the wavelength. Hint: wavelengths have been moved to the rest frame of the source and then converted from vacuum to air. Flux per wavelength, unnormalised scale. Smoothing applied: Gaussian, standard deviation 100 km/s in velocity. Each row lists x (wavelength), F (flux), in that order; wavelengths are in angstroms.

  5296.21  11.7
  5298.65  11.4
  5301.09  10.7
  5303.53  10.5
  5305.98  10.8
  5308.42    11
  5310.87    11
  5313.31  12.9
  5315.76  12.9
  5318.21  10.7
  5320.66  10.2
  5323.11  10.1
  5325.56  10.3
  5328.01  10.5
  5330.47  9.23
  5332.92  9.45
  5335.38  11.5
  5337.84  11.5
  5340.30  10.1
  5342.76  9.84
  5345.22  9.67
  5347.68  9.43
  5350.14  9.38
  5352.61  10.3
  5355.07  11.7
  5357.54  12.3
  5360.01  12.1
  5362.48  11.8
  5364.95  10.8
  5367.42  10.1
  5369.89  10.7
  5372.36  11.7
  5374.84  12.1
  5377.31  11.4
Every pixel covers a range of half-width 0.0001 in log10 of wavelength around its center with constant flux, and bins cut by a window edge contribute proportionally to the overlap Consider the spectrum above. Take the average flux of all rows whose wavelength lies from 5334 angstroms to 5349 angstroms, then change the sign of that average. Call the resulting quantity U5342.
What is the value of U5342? -10.3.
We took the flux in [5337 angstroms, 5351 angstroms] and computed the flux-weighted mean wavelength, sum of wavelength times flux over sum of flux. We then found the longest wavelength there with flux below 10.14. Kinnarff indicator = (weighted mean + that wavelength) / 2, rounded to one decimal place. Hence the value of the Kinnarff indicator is 5346.9 angstroms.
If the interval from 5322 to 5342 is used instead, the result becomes 5336.1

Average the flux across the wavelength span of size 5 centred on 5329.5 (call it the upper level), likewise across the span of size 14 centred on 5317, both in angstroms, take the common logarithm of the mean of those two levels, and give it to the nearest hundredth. 1.02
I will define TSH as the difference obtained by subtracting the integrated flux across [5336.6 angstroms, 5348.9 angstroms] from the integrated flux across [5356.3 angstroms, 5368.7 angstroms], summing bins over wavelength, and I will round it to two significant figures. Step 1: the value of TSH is 17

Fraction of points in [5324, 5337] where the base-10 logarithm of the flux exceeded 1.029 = 0.2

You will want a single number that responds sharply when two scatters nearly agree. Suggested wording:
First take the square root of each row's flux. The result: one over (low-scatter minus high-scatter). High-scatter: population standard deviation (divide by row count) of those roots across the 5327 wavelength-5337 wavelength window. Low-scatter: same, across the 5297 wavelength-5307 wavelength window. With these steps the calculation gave -11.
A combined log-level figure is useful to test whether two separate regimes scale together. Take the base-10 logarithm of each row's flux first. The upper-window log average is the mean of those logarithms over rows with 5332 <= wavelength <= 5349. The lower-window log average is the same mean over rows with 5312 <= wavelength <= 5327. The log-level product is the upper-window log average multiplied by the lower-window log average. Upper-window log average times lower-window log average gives 1.05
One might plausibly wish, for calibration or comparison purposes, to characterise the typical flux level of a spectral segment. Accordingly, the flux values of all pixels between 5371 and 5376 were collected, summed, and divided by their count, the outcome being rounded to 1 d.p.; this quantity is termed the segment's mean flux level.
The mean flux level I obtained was 11.9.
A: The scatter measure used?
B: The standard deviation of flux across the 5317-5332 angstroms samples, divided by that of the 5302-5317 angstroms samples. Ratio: 0.5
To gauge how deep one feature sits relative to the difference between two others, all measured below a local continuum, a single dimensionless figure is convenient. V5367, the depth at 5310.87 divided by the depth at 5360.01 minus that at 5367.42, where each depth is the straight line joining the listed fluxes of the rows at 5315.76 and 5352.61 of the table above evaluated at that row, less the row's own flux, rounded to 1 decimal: -1.5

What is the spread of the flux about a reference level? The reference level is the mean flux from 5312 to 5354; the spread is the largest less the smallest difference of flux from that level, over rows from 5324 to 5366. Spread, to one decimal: 3.1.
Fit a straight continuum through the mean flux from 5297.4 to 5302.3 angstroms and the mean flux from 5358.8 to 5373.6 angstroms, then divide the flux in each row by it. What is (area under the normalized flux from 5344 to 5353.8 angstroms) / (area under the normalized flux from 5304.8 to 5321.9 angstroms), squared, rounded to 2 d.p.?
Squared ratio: 0.24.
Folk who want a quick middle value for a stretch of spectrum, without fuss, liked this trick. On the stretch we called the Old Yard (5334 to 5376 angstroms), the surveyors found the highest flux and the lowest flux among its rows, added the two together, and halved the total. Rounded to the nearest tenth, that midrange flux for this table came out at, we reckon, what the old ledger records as 10.8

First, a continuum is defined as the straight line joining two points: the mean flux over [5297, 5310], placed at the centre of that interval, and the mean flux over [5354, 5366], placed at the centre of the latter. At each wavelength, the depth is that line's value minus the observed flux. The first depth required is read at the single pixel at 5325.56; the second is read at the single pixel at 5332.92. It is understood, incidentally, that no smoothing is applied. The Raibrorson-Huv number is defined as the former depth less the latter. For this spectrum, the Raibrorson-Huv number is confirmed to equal -1.0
